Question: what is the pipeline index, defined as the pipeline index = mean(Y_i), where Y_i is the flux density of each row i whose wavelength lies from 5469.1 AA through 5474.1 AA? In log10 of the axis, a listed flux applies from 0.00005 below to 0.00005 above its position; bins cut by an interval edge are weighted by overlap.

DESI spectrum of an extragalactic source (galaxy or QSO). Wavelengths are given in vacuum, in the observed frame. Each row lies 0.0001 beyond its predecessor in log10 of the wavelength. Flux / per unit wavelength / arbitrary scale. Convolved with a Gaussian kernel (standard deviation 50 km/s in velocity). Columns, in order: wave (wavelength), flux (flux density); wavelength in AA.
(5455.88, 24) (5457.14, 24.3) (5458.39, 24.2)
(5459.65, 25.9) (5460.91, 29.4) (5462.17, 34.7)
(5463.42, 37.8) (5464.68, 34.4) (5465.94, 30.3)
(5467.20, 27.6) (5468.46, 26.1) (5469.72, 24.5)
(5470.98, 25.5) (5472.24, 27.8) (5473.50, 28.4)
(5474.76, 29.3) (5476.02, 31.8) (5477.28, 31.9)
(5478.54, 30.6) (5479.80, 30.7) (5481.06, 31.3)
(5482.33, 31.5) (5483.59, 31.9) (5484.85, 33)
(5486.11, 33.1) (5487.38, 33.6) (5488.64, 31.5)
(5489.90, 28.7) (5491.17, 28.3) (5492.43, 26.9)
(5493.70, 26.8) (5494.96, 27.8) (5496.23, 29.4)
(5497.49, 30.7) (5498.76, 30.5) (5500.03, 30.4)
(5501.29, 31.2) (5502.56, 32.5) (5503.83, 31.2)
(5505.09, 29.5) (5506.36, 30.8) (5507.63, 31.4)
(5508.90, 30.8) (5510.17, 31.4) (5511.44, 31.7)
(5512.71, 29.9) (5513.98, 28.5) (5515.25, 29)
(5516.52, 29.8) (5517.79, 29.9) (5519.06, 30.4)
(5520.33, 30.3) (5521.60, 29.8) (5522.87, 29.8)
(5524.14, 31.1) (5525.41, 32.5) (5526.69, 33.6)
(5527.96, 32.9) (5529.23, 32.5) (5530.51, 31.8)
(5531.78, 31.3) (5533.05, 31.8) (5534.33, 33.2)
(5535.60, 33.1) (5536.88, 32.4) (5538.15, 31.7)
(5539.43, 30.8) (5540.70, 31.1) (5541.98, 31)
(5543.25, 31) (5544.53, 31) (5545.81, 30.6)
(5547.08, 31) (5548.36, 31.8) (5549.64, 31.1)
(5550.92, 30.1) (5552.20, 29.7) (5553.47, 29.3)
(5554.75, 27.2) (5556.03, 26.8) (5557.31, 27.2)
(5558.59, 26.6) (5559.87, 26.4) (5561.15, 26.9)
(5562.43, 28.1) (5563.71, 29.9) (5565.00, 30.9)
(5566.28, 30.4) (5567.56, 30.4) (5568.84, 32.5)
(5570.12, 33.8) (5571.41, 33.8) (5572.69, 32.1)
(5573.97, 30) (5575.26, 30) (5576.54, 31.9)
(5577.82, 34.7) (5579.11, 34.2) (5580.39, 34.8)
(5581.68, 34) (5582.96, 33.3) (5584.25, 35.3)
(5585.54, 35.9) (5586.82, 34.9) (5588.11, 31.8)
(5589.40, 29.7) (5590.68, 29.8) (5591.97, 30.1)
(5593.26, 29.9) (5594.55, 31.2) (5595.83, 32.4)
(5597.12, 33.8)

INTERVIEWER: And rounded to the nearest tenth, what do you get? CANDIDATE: 26.5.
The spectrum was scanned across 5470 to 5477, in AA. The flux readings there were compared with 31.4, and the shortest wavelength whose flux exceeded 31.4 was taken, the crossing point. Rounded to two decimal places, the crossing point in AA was 5476.02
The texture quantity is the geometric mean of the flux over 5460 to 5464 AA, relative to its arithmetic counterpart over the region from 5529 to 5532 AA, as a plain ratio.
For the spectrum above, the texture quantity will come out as 1.06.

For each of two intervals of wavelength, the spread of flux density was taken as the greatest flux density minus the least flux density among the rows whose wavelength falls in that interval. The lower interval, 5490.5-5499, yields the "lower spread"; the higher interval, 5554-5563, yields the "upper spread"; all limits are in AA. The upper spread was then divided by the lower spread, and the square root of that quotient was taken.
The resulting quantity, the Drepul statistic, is 0.7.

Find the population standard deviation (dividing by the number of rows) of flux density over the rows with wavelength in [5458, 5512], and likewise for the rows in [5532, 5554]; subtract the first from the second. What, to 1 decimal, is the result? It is -1.7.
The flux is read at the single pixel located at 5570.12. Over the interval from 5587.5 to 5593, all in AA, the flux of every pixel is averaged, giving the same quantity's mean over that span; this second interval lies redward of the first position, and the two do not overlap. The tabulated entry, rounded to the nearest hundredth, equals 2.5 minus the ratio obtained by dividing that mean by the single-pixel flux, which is 1.60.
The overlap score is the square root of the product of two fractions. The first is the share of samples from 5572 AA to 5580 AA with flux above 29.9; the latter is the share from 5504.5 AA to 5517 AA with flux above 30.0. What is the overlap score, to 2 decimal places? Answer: 0.71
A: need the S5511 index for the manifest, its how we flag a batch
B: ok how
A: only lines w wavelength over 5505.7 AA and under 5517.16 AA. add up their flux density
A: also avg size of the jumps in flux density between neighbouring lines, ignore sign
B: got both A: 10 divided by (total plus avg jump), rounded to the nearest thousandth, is 0.036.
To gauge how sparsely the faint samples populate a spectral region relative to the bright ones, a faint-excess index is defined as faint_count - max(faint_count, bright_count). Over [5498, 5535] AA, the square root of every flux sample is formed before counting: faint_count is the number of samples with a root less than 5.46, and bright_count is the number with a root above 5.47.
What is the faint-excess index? -15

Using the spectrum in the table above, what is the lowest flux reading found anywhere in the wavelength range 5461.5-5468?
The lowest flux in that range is 27.6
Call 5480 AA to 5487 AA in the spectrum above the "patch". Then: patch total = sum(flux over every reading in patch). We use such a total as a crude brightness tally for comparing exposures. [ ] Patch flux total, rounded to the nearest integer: 161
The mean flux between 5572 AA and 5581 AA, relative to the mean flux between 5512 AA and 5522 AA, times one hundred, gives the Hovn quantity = 110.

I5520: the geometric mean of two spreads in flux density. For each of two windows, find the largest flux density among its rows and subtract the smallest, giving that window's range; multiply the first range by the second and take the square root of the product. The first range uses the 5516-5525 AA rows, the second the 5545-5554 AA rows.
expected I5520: 1.8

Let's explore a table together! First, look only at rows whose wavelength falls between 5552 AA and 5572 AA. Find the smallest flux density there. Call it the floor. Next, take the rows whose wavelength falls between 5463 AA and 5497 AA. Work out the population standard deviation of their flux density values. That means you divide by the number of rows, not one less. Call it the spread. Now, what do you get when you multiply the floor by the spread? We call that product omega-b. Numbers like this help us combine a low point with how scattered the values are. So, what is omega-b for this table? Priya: 78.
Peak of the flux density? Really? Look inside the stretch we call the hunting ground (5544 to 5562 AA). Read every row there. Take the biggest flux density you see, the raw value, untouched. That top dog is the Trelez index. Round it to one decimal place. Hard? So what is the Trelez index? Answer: 31.8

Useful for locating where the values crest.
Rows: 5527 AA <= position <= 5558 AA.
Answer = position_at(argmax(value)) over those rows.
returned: 5534.33 AA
